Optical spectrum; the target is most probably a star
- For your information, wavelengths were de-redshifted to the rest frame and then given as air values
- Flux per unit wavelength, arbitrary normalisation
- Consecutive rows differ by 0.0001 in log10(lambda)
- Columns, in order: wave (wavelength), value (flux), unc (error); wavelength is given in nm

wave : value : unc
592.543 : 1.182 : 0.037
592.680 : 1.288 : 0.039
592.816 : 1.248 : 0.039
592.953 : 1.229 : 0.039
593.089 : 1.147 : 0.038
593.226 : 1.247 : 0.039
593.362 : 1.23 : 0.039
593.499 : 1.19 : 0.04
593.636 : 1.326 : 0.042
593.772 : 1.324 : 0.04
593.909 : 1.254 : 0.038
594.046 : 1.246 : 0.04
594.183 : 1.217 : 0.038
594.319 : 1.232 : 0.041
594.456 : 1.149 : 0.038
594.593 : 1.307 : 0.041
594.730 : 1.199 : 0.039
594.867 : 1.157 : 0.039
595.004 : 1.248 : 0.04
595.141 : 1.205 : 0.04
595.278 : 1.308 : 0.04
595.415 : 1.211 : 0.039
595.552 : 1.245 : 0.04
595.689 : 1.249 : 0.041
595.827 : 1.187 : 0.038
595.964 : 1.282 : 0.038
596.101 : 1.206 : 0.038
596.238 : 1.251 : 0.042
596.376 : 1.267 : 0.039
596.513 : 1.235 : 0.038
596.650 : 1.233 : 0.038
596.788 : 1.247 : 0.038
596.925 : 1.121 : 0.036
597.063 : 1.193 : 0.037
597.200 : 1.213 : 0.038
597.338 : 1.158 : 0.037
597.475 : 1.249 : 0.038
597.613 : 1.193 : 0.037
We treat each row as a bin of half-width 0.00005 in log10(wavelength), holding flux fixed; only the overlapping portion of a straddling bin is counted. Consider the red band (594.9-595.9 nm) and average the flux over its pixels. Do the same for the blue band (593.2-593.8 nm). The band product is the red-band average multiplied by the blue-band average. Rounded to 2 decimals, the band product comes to 1.56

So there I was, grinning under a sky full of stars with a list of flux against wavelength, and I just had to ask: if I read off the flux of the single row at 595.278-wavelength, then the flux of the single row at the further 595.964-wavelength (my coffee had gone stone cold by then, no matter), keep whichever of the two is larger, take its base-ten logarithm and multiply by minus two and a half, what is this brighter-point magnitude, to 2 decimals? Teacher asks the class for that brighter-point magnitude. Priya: -0.29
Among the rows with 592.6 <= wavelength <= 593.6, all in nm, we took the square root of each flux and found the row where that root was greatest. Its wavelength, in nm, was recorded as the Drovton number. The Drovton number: 592.680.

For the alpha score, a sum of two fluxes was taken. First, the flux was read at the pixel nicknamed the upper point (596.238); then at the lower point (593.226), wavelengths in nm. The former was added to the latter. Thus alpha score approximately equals 2.50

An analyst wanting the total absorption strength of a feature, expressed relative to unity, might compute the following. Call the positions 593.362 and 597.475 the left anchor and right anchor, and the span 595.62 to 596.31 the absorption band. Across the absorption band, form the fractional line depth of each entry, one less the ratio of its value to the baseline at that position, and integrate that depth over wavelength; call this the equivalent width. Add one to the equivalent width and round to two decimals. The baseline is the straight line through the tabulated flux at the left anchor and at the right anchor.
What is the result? 1.00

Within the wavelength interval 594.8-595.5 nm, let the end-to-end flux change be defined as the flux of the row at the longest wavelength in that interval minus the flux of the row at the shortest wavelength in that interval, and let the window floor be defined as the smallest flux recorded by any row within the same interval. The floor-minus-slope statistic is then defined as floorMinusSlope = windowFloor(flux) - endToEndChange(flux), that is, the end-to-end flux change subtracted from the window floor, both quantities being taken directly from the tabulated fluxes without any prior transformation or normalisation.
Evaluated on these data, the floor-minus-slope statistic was 1.10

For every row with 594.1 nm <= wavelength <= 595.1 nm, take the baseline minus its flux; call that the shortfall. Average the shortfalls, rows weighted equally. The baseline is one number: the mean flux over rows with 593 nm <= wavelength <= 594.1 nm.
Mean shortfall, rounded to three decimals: 0.030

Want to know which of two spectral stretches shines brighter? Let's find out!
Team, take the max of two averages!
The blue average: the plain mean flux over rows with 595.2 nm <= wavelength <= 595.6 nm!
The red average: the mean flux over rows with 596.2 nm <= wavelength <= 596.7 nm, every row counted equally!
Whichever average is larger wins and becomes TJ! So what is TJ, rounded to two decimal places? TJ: 1.25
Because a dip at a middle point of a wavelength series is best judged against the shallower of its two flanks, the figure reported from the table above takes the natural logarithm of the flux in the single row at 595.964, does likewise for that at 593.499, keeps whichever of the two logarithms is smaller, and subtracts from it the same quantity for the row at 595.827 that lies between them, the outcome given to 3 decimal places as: 0.003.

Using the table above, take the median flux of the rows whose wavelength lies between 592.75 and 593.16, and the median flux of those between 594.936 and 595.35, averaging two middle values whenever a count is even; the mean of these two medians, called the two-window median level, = 1.24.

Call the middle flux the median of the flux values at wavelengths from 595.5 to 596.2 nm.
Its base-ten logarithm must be 0.0952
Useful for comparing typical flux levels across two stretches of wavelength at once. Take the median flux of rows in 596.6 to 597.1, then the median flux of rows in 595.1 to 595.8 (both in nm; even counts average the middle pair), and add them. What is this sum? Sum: 2.46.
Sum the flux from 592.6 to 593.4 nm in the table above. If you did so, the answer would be 7.39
